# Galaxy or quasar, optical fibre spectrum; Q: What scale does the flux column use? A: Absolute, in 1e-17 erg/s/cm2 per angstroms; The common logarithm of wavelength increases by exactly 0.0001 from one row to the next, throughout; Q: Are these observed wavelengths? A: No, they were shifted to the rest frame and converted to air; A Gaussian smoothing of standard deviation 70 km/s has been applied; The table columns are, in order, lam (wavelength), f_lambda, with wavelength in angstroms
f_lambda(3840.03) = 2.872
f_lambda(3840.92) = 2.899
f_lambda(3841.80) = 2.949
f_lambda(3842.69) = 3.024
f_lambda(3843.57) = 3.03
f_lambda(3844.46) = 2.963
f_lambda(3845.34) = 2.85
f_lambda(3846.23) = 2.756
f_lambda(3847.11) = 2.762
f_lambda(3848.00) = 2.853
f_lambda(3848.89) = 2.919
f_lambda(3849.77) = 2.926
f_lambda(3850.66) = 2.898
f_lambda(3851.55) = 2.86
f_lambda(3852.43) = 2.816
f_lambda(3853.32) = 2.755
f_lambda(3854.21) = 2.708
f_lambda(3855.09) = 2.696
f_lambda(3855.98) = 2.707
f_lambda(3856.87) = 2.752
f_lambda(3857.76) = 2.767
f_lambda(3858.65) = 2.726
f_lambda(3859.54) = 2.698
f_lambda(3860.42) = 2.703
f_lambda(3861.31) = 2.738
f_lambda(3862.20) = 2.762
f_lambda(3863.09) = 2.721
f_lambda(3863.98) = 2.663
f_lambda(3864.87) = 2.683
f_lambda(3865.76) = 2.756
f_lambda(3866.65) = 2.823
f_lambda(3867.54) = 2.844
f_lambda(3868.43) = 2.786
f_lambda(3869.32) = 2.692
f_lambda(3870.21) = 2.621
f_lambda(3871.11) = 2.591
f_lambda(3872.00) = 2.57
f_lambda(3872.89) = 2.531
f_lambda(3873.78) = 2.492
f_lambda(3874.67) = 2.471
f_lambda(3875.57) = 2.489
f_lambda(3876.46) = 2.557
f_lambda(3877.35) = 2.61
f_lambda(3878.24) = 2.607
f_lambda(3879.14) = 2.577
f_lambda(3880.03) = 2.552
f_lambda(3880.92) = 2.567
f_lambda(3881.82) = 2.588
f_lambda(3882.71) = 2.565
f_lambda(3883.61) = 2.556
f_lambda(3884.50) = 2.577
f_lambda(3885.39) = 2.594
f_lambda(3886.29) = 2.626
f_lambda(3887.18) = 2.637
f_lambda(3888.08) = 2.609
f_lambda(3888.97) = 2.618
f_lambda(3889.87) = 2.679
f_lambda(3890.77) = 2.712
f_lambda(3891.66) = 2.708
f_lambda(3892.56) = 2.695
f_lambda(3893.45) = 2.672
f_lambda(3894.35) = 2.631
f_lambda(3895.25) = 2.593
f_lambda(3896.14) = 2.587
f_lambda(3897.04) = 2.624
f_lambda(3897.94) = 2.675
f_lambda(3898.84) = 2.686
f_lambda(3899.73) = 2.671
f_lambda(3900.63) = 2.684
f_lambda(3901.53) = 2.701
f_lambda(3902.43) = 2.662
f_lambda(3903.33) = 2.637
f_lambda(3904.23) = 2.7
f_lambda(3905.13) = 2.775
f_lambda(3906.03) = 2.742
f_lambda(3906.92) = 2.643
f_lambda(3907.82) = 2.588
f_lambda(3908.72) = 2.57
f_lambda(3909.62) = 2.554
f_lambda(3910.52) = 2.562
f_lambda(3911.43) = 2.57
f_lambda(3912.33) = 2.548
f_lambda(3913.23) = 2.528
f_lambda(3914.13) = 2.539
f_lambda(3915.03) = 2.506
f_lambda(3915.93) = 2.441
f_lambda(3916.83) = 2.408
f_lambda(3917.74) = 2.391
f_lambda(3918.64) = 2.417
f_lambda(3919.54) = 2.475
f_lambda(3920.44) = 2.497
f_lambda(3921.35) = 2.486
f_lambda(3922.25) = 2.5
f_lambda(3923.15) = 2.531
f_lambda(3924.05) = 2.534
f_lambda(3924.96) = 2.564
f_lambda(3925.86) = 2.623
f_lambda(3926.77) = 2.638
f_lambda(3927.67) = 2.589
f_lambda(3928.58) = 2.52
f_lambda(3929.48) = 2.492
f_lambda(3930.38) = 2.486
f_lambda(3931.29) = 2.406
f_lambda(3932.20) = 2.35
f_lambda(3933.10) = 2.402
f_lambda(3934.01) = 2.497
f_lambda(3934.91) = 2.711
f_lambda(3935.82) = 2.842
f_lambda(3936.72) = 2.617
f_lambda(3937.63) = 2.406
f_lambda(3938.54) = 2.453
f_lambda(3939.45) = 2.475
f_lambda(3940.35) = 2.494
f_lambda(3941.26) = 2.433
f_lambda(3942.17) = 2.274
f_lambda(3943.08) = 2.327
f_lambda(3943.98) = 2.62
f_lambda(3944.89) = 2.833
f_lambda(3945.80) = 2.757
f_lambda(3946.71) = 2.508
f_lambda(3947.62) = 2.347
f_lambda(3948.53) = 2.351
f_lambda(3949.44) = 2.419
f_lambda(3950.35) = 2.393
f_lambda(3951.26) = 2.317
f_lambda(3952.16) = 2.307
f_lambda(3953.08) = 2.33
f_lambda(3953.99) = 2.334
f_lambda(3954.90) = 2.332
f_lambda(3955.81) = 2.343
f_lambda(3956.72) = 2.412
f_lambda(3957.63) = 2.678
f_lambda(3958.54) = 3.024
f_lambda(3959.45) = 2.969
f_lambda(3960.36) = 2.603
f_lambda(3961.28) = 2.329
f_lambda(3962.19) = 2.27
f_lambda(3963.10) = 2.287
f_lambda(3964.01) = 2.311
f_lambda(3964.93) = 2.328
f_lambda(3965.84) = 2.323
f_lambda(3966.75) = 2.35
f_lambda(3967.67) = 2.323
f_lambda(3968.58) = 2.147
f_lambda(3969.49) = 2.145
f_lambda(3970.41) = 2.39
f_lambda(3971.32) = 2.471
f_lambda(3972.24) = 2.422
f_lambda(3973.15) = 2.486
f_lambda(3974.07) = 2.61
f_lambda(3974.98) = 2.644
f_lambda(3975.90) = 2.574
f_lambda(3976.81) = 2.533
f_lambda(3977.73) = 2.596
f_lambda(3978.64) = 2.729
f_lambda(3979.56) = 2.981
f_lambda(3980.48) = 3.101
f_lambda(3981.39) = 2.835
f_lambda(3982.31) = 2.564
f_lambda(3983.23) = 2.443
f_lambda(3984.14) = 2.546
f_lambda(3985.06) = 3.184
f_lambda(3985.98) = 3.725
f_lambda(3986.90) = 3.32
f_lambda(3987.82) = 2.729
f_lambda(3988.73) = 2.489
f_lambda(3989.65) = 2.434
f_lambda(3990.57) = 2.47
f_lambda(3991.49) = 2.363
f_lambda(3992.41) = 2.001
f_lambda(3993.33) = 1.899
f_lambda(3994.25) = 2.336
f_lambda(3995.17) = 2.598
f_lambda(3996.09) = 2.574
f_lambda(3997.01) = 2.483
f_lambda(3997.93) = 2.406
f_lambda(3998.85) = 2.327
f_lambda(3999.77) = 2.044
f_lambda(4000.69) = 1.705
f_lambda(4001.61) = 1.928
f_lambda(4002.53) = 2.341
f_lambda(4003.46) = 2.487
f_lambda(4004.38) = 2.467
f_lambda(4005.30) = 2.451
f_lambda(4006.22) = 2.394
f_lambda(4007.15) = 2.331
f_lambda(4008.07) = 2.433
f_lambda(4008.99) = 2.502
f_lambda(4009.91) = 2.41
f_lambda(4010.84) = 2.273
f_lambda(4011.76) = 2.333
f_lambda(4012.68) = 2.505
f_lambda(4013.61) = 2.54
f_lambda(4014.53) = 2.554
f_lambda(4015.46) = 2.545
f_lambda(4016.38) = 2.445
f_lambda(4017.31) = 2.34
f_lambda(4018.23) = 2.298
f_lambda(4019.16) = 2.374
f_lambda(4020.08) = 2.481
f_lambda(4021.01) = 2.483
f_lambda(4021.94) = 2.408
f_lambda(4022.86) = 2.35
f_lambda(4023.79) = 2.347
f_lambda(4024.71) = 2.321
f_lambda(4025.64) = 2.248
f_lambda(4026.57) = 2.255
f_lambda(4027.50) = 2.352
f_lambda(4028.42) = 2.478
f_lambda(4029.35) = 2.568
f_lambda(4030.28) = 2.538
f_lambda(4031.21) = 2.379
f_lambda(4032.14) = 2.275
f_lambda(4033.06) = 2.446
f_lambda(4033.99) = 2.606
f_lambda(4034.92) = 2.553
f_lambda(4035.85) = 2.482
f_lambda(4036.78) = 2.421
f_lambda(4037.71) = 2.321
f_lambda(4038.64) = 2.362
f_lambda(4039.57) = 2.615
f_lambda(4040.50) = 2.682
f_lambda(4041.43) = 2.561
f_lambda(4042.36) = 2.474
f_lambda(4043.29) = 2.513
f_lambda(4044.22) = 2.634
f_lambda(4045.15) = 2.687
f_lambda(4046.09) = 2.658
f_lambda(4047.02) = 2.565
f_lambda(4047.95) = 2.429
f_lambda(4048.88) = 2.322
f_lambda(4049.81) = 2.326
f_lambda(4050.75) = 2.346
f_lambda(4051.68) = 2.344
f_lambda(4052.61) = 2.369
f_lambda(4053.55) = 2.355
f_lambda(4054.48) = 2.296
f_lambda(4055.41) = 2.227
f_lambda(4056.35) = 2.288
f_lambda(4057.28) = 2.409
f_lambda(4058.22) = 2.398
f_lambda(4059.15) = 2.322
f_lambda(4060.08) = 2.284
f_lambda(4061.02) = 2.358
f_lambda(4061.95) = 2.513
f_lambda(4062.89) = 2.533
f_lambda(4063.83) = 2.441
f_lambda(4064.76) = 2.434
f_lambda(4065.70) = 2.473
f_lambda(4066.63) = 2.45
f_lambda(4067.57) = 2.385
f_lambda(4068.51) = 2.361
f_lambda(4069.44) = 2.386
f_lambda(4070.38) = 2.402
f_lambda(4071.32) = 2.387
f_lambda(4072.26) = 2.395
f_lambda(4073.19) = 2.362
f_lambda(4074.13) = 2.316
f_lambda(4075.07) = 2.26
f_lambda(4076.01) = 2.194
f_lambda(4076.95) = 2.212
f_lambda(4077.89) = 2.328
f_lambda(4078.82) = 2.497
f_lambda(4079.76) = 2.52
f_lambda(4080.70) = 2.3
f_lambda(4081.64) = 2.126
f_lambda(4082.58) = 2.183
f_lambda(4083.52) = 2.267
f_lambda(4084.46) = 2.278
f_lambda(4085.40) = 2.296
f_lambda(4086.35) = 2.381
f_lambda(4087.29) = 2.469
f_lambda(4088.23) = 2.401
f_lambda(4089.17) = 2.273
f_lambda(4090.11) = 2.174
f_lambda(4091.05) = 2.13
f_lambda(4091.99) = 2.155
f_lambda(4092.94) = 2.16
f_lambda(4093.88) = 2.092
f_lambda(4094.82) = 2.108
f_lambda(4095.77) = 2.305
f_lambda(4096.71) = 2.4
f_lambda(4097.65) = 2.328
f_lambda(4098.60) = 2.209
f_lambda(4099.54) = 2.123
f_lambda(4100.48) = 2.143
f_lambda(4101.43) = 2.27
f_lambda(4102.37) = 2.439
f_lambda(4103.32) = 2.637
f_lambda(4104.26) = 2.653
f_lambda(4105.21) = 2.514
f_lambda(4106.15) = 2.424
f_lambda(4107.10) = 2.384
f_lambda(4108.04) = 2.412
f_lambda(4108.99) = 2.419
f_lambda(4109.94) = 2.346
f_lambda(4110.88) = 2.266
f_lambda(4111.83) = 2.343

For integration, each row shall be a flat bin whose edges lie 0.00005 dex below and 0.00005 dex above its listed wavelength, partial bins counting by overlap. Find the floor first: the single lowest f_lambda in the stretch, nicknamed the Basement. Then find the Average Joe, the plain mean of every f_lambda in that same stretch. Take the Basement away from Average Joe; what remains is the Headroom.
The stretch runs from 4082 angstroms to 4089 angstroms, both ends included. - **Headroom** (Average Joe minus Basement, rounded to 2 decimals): 0.14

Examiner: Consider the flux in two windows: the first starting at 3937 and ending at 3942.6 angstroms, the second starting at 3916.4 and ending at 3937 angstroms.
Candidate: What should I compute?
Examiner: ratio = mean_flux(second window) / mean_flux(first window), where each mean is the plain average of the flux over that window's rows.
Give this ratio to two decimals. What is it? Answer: 1.04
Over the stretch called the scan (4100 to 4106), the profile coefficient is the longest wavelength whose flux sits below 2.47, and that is 4102.37 angstroms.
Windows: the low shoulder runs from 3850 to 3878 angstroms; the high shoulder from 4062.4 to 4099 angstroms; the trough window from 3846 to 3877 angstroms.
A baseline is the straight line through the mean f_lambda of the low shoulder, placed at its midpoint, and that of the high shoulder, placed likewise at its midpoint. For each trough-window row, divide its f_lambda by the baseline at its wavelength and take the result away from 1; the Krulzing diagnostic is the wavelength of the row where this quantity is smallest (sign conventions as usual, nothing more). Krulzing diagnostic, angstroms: 3849.77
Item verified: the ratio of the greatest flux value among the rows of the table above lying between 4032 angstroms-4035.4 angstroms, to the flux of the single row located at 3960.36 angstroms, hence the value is 1.00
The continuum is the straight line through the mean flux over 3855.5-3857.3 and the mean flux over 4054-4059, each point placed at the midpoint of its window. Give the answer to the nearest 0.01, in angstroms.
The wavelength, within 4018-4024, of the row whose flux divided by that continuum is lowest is 4018.23 angstroms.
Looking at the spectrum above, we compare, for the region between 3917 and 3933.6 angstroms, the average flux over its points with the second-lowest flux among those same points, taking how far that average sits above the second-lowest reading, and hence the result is 0.10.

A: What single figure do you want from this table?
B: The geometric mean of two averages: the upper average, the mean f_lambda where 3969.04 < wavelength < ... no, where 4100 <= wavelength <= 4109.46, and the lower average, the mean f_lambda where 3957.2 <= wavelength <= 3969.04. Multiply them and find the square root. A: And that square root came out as 2.44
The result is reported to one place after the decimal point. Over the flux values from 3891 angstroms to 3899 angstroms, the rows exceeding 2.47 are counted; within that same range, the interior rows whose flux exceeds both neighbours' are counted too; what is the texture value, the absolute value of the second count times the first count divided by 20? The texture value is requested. 0.0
